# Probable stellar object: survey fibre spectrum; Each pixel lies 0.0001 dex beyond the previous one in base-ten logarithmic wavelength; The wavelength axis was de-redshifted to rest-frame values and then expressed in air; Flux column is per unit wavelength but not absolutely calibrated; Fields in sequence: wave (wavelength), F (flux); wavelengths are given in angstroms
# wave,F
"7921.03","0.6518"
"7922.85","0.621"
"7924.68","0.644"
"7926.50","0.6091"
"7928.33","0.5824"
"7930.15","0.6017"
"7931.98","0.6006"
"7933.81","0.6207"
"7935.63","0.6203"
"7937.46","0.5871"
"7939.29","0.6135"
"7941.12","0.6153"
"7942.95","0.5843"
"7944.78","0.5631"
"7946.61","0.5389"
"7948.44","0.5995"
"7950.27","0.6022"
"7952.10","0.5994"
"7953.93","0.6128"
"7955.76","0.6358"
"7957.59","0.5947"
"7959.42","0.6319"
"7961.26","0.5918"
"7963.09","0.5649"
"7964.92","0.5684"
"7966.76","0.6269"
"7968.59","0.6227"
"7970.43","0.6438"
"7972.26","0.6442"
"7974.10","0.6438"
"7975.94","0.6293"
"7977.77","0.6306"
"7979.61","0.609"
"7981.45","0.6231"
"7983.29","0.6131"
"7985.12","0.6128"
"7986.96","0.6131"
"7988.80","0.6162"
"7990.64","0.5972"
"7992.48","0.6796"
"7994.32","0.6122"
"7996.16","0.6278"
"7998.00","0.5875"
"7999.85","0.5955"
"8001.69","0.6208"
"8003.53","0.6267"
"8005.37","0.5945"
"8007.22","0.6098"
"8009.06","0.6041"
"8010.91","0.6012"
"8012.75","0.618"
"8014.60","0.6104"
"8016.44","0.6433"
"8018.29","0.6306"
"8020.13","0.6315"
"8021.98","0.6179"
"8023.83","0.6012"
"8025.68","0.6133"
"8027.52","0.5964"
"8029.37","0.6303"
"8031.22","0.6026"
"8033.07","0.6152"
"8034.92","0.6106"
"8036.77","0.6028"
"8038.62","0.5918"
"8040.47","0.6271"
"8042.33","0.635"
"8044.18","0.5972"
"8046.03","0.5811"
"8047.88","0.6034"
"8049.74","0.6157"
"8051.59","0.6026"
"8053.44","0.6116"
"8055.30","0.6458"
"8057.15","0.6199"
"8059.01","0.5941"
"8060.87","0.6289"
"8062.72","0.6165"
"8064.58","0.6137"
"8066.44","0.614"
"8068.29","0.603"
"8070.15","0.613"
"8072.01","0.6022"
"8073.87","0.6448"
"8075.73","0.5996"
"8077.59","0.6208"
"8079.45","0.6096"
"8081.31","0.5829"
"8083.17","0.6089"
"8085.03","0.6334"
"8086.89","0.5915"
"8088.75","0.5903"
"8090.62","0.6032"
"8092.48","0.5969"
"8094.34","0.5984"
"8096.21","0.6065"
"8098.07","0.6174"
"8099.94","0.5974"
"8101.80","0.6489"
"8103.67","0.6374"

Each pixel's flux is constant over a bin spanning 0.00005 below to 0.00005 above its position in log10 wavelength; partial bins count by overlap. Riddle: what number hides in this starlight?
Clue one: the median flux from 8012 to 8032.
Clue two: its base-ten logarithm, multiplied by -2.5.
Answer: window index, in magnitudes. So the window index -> 0.523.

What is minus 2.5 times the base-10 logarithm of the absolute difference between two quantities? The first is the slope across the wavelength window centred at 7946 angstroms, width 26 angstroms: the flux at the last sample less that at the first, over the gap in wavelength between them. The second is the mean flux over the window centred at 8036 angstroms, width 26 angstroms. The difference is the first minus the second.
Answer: 0.539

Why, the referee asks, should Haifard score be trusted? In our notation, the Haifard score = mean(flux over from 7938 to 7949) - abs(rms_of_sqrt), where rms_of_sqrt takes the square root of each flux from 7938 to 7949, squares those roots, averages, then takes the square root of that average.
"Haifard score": -0.180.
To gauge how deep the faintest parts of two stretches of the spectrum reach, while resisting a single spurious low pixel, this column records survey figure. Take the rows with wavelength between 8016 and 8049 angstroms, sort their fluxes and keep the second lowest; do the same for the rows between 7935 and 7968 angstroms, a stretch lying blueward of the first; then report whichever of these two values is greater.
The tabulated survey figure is 0.592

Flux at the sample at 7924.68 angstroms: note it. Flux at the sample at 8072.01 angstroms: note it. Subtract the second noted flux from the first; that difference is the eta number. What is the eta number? 0.042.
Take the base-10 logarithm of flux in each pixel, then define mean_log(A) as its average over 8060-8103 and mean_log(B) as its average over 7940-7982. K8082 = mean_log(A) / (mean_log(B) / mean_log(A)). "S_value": -0.212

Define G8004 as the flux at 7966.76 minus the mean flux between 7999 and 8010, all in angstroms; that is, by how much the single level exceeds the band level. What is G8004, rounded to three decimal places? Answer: 0.018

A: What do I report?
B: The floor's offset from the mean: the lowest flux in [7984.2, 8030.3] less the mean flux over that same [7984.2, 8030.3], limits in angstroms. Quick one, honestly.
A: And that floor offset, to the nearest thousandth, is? -0.028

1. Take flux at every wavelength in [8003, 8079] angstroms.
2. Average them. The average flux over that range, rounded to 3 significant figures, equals 0.613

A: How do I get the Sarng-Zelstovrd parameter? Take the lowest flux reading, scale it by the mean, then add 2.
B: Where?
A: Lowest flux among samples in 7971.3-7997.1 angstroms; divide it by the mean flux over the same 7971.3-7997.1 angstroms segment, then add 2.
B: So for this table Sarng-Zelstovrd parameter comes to 2.96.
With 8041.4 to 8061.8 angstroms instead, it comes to 2.95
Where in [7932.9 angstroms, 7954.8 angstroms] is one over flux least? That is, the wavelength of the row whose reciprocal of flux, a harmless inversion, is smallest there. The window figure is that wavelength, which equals 7933.81 angstroms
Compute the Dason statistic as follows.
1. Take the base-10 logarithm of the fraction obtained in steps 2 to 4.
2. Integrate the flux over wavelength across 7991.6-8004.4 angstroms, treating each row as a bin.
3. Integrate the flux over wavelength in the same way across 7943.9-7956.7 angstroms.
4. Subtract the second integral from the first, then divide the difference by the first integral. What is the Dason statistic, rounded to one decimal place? -1.3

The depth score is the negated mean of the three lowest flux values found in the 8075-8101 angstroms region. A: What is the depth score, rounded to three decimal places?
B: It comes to -0.588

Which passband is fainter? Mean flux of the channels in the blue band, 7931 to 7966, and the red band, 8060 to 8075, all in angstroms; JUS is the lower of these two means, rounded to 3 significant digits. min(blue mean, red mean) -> 0.597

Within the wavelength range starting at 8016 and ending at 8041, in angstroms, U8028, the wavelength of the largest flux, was 8016.44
